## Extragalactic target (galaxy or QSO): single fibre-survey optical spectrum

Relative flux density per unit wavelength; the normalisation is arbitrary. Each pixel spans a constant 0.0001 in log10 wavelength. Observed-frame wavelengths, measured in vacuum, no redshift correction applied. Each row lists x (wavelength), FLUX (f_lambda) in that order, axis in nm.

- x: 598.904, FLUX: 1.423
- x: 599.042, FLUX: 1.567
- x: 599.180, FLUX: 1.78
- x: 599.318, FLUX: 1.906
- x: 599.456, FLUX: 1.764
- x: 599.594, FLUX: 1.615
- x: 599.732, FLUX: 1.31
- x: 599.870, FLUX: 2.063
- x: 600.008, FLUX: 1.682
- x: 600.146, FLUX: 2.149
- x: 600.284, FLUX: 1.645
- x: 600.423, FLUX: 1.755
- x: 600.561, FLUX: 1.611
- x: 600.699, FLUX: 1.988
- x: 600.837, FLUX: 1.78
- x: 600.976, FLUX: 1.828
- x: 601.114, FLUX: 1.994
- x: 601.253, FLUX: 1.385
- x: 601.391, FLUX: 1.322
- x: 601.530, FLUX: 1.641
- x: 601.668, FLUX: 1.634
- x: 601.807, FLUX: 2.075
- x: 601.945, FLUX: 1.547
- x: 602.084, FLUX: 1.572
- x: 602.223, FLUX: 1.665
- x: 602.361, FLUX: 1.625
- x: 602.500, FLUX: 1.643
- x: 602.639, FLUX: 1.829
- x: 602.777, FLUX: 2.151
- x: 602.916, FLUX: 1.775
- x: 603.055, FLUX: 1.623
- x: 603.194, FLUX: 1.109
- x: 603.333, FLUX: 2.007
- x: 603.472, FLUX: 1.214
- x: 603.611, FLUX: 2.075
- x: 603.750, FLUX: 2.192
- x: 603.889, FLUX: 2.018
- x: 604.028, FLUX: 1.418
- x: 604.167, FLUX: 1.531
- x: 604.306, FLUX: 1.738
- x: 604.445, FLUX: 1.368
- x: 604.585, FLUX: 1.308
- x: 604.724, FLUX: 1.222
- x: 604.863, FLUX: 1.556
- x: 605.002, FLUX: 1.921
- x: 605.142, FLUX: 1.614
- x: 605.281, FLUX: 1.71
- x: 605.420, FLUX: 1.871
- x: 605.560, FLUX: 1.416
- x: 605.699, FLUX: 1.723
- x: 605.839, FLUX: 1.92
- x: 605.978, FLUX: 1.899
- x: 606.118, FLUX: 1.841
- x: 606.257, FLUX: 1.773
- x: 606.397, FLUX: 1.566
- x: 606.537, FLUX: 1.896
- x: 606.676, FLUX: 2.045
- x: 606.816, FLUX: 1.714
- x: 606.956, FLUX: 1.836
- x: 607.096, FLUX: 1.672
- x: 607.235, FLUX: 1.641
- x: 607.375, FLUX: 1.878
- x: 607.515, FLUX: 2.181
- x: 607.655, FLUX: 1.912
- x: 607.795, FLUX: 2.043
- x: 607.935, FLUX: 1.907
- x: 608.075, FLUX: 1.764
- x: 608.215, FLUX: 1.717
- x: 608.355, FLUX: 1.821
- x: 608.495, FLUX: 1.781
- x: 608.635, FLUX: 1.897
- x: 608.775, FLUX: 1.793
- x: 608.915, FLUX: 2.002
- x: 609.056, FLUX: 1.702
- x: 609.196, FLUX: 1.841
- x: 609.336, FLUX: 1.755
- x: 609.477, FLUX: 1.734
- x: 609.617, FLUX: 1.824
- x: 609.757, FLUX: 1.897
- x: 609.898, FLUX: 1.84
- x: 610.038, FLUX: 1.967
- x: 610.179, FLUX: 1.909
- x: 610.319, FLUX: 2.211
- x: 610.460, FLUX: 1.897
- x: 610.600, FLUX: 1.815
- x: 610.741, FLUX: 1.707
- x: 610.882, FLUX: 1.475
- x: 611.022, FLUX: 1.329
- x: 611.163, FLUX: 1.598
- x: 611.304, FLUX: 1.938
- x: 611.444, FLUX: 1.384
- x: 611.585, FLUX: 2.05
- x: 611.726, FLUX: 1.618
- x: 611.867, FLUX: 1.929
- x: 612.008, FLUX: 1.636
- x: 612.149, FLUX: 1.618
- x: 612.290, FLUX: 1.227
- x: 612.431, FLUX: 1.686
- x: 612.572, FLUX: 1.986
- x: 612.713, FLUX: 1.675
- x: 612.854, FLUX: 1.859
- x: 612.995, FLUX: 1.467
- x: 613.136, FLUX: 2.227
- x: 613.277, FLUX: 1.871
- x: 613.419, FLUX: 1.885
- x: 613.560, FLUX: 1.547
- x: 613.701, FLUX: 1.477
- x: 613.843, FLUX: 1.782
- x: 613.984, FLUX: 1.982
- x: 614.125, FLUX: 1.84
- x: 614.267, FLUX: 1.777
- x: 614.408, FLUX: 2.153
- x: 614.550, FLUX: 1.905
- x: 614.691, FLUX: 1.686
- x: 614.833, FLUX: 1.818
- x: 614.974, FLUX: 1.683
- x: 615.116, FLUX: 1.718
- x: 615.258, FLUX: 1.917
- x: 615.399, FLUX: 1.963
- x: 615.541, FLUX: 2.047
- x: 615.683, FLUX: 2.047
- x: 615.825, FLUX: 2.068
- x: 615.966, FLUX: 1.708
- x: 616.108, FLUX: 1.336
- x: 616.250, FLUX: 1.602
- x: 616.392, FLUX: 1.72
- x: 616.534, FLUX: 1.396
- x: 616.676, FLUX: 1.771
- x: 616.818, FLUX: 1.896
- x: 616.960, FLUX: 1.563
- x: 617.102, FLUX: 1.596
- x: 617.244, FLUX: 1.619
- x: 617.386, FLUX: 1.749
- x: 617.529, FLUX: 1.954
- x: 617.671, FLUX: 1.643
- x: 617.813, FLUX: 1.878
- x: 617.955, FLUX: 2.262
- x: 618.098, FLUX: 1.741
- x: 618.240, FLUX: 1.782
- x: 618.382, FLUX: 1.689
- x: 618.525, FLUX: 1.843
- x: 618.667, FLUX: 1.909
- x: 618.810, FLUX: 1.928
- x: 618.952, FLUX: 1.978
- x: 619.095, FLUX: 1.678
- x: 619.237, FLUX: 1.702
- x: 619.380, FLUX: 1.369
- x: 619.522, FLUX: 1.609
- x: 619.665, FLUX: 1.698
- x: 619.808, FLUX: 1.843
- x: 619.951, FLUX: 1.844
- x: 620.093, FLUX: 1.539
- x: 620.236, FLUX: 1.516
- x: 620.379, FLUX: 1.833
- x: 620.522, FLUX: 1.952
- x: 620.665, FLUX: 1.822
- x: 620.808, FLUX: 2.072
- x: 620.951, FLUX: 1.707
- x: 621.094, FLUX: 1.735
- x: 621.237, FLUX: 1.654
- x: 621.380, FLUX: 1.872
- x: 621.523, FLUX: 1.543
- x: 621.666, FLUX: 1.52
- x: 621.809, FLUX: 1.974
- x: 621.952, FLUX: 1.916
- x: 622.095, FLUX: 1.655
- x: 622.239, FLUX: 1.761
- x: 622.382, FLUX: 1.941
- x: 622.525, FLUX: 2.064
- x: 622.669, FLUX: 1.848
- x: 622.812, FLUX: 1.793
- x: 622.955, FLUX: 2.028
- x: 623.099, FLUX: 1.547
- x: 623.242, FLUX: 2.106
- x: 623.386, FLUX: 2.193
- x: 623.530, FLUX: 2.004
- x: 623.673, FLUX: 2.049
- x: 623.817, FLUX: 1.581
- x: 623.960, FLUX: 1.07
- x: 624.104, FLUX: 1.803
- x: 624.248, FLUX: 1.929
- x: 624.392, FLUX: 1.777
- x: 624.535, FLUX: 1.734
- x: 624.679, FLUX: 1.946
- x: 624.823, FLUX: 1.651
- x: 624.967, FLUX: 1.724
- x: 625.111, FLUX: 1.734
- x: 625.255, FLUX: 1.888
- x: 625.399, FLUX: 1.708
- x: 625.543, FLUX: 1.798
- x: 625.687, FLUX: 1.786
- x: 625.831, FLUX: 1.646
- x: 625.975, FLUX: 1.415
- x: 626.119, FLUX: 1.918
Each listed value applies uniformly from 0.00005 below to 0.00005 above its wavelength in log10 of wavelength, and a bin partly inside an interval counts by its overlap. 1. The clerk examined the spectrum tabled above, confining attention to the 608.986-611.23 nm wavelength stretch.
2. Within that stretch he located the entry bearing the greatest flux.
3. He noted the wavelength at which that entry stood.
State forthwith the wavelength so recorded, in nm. 610.319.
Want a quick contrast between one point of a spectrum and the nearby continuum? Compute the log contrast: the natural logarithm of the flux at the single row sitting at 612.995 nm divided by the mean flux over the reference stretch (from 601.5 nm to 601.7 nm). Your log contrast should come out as -0.11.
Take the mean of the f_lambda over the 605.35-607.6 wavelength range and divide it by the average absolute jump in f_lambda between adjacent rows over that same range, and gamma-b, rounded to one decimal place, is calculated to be 9.1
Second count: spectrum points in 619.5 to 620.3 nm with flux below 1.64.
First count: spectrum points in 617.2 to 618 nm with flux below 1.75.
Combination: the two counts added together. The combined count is 6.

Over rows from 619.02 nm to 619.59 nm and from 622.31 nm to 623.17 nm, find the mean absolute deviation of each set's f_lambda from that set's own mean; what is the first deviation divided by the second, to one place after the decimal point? 0.8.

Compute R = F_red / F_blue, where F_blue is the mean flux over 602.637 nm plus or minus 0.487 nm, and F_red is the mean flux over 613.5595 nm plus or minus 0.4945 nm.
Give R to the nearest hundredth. 1.04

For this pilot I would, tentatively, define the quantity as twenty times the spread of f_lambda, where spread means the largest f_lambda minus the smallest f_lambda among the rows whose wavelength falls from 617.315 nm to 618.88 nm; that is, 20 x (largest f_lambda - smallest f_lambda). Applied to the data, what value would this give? 12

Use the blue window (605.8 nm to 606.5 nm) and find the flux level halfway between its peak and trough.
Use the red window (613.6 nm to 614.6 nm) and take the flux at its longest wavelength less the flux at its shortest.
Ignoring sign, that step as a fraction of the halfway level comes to 0.25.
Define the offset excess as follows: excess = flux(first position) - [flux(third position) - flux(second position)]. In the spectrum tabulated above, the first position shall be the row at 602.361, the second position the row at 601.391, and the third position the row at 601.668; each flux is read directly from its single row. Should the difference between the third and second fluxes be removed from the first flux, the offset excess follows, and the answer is 1.3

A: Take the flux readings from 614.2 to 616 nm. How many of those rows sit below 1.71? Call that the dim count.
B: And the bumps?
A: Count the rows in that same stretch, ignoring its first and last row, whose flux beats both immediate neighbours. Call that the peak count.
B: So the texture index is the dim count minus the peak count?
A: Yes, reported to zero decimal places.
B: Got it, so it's 0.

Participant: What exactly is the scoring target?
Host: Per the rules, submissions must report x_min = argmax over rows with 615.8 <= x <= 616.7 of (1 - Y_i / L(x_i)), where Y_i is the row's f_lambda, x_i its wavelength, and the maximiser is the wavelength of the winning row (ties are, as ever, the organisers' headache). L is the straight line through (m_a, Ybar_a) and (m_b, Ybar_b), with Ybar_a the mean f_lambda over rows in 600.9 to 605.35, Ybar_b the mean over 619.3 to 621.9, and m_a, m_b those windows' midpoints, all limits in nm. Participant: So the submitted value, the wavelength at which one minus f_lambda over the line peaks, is 616.108 nm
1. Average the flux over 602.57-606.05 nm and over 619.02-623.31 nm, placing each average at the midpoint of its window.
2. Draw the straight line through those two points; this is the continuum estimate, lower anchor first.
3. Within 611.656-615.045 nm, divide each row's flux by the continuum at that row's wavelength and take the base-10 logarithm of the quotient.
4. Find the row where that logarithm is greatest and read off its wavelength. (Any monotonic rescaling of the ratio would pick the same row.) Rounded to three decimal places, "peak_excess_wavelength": 613.136 nm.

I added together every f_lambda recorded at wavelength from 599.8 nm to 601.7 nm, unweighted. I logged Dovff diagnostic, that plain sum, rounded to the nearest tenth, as 24.5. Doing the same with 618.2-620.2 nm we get 24.4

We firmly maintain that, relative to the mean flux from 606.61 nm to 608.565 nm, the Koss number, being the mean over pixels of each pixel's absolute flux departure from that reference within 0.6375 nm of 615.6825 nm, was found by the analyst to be 0.20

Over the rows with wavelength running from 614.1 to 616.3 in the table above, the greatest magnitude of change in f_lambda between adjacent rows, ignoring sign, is 0.38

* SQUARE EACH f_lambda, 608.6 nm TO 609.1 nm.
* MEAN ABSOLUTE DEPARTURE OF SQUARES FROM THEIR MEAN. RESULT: 0.37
